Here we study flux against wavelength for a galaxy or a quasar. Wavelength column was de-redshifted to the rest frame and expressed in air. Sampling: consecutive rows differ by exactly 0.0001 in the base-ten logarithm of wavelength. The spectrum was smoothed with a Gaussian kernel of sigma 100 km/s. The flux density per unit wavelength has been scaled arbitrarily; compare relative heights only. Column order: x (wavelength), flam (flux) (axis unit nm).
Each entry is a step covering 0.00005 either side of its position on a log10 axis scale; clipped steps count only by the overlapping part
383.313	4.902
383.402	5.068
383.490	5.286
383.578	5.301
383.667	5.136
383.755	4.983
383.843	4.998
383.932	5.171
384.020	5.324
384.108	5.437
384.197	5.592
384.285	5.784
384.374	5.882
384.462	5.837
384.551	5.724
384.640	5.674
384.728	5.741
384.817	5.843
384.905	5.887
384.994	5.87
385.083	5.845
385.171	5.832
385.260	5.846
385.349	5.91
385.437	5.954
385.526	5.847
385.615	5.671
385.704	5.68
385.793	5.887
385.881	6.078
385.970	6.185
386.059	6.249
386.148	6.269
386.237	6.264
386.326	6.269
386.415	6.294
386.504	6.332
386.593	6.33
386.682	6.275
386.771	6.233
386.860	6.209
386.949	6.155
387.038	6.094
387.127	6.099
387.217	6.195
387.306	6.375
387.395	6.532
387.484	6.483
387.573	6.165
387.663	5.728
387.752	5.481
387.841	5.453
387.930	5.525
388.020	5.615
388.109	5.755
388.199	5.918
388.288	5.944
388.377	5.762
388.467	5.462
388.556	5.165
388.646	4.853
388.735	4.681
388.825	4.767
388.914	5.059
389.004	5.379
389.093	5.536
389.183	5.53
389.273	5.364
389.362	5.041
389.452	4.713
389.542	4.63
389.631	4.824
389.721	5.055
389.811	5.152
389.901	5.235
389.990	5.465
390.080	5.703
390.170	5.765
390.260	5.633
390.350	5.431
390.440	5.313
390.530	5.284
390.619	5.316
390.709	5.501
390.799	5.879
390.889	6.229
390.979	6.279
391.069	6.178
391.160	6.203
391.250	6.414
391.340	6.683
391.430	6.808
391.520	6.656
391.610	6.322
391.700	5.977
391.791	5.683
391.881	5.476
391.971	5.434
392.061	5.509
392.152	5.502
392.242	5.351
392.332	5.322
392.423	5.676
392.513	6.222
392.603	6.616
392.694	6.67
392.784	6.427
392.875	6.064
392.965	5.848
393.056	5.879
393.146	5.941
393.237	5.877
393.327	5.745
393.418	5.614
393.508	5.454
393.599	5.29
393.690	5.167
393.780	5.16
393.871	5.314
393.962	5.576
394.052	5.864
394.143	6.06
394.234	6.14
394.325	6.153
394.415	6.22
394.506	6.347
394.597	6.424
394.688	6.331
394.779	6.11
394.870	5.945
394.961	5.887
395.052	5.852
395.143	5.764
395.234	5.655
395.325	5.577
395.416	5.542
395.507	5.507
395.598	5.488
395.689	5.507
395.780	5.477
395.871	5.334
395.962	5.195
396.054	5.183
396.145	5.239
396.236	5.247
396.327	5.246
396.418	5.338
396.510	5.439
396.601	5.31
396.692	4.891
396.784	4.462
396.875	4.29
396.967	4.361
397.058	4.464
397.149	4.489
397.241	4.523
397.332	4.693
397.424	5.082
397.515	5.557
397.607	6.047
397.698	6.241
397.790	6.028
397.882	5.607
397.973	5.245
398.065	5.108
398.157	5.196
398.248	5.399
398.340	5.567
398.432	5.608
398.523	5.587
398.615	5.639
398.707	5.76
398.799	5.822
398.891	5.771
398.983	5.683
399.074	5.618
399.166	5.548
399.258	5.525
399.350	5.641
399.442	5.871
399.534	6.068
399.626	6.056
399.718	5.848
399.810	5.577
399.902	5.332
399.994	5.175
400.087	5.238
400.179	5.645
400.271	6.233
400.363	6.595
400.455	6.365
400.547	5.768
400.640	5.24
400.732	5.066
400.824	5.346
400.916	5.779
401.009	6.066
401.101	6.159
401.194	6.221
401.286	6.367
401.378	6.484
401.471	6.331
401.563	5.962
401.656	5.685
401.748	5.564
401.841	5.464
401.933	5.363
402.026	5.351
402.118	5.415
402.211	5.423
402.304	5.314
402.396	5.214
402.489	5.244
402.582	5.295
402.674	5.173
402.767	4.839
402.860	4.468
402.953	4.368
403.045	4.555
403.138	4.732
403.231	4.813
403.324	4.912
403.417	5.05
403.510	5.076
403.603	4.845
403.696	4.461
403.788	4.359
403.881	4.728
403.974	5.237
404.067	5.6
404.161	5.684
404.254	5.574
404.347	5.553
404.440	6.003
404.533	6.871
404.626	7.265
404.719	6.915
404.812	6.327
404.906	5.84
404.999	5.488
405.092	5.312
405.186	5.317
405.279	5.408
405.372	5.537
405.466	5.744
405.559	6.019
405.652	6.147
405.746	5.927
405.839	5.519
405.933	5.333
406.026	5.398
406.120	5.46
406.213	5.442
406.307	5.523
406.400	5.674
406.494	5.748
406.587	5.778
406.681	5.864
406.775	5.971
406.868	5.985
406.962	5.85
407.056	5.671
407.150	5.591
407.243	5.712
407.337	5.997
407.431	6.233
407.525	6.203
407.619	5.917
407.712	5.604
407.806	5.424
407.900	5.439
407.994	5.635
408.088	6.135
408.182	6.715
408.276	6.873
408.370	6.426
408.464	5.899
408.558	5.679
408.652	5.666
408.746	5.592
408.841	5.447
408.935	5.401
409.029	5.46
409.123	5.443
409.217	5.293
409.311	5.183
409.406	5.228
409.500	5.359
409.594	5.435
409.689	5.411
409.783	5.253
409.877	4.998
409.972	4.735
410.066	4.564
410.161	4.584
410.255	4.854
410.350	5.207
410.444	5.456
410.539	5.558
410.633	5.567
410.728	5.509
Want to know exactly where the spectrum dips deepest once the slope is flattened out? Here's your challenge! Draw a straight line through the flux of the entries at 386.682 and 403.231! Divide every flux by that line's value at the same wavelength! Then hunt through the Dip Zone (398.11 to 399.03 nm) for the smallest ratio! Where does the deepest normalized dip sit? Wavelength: 398.157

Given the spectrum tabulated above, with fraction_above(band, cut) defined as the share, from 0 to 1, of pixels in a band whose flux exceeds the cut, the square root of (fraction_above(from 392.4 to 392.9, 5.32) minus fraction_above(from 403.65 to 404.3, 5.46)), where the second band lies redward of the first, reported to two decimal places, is 0.76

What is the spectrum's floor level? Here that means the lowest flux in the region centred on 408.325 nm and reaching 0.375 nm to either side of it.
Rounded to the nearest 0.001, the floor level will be 5.635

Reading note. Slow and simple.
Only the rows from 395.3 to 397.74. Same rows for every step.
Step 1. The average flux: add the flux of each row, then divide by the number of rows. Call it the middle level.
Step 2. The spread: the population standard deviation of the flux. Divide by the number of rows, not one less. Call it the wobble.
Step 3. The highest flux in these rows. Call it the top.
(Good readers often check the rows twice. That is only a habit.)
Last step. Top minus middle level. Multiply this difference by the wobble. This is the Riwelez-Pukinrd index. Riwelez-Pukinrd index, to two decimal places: 0.53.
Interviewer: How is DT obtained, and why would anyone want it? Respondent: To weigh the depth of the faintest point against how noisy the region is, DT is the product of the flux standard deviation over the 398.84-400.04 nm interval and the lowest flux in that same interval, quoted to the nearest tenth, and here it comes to 1.3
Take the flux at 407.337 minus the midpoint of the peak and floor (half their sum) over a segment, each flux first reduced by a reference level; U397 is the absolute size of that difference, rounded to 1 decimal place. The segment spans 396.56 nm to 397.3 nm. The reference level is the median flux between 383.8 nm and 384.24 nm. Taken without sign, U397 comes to 1.2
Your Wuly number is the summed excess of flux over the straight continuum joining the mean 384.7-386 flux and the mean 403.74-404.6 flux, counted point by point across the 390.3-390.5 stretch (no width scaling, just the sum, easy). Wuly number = -0.8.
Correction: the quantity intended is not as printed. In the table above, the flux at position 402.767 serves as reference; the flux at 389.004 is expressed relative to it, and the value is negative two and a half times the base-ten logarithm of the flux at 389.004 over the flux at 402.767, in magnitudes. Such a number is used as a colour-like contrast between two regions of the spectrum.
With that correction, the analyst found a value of -0.11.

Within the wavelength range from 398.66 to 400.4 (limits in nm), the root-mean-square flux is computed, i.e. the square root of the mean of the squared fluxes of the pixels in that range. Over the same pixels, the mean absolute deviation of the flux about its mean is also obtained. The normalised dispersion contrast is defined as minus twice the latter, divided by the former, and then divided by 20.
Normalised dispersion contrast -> -0.0044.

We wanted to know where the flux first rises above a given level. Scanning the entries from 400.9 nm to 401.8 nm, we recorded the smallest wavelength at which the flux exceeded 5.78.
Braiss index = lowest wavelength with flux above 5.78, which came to 401.009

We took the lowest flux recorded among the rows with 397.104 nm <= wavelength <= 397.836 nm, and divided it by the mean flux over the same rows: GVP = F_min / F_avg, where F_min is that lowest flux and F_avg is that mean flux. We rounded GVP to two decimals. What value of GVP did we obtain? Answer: 0.84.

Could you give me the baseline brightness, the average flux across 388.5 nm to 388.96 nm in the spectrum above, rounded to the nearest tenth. 4.9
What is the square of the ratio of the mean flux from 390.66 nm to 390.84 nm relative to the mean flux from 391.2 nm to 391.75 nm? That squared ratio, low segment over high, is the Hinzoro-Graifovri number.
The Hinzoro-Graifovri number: 0.77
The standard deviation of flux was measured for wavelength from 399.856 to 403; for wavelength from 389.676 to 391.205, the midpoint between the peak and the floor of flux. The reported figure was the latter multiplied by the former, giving 3.1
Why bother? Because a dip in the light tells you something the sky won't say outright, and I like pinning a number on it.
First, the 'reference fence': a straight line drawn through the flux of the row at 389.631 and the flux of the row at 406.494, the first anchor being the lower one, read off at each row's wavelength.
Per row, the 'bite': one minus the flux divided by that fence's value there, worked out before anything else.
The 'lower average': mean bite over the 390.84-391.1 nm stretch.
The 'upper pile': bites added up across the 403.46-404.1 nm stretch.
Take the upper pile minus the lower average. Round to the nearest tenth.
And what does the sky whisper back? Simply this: 1.1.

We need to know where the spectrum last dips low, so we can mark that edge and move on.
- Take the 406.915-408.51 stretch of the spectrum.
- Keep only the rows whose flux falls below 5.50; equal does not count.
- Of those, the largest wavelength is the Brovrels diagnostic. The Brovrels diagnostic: 407.900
